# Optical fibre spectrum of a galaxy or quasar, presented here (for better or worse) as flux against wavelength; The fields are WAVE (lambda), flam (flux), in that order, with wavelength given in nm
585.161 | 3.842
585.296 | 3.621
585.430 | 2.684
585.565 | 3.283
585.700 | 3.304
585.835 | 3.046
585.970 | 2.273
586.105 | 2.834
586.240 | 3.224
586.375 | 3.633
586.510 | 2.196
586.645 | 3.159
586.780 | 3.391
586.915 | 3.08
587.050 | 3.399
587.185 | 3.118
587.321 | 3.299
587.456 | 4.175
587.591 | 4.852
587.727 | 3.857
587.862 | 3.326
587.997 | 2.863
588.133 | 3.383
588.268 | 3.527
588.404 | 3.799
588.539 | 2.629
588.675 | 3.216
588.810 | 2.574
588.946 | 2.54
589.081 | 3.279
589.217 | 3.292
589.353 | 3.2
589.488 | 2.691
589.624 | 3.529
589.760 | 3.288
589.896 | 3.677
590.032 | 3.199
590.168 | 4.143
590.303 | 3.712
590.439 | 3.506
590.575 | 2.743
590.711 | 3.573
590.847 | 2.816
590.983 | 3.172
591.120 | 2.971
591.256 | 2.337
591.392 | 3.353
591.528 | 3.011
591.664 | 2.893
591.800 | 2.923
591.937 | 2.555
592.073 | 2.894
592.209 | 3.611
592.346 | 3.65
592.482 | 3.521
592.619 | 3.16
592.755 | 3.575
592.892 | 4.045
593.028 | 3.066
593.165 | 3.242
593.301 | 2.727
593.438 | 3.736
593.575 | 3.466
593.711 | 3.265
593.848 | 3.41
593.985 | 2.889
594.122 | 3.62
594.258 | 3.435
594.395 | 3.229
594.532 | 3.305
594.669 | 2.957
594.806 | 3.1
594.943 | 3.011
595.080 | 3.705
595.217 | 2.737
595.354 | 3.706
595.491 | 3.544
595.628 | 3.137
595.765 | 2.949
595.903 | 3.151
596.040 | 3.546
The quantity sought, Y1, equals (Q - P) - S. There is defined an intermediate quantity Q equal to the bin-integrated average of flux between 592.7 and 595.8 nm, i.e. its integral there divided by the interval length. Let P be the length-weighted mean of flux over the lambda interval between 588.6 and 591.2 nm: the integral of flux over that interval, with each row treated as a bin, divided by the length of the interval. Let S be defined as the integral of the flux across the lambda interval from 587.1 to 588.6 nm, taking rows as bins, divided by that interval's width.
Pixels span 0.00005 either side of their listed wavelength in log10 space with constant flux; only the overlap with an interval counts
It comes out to -3.4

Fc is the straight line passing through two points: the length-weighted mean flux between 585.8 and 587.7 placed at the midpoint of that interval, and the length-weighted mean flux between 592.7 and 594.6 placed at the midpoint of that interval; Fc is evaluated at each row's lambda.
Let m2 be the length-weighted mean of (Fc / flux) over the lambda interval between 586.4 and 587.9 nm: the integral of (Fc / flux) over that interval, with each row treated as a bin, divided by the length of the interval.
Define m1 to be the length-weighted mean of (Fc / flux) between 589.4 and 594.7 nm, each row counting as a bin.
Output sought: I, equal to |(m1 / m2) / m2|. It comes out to 1.07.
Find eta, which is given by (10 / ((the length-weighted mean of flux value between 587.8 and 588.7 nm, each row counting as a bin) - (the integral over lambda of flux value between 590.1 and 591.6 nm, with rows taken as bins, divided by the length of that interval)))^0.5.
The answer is 16.6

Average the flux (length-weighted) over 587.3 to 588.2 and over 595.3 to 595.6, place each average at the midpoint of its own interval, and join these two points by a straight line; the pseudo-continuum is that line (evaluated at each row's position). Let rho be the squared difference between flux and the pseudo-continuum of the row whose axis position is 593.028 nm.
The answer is 0.29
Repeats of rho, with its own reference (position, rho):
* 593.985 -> 0.48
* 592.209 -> 0.00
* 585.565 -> 0.21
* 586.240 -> 0.25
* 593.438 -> 0.02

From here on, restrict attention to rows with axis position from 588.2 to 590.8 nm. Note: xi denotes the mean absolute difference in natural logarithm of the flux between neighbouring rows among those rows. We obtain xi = 0.159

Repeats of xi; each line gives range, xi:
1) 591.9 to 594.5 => 0.125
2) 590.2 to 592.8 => 0.139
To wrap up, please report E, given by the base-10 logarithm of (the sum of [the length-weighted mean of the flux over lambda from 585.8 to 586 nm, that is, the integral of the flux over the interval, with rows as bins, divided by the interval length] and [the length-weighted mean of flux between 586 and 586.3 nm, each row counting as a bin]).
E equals 0.75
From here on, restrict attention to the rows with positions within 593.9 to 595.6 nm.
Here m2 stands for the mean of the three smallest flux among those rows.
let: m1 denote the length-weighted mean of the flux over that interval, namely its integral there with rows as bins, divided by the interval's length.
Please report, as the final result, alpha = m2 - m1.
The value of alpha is -0.41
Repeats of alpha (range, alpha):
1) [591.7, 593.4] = -0.52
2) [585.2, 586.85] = -0.68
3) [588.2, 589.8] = -0.55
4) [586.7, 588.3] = -0.50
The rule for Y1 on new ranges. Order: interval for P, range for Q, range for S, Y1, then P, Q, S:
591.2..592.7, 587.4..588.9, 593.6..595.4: -2.9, 3.09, 3.45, 3.26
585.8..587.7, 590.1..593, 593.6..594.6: -3.4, 3.28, 3.24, 3.32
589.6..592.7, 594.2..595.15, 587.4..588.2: -3.7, 3.22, 3.24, 3.74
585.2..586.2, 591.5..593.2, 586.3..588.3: -3.2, 3.04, 3.25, 3.42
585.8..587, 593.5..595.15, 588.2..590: -2.9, 2.99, 3.28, 3.17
